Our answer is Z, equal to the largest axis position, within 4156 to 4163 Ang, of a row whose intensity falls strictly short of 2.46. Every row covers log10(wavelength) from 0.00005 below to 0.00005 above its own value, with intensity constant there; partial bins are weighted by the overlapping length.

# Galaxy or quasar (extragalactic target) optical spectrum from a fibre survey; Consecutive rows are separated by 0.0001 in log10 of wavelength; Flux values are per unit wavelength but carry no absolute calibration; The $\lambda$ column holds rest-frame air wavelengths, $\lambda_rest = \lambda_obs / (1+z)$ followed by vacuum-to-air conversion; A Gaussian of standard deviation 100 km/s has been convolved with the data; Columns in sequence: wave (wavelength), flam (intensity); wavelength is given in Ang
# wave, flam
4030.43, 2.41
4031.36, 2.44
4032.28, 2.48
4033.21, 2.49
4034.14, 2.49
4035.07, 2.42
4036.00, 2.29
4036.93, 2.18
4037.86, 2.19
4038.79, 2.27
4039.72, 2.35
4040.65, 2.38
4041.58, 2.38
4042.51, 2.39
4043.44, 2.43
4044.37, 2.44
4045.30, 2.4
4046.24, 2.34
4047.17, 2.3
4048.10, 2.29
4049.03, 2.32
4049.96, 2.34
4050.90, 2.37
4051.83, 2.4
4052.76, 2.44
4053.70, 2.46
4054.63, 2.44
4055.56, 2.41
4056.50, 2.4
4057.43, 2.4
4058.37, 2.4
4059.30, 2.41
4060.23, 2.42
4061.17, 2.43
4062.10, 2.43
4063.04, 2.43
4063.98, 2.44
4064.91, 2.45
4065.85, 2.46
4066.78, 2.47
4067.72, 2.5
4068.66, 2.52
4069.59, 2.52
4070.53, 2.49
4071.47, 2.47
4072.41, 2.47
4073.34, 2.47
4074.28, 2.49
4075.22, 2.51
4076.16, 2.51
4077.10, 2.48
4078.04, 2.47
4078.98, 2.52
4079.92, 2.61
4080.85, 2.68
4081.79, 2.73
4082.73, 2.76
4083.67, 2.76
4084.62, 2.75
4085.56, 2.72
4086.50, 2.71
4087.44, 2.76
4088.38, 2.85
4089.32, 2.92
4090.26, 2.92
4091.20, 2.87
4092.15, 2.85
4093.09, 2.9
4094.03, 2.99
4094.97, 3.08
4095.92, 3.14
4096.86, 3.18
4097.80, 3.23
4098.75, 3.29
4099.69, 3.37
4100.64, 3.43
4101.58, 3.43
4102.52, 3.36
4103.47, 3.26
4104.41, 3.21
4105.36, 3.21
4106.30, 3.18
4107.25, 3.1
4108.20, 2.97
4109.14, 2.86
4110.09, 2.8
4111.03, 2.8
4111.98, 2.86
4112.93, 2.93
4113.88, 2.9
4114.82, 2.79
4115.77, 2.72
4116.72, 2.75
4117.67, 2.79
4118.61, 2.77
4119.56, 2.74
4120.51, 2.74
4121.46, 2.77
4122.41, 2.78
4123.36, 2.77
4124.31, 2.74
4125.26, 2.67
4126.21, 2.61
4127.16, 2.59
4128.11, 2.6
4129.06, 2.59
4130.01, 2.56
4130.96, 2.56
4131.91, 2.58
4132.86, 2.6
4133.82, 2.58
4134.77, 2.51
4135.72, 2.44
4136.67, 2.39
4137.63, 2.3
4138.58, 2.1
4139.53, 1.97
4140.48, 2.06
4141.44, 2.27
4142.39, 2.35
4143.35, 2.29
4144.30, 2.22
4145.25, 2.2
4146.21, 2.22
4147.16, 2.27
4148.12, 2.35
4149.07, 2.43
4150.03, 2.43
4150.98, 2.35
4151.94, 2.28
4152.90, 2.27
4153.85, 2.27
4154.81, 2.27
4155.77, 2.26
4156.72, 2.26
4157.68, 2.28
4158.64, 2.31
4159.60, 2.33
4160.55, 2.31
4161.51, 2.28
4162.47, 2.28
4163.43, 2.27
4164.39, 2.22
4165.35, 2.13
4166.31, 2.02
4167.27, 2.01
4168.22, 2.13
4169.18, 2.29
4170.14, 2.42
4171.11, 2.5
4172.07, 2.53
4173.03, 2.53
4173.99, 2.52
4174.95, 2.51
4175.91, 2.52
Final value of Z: 4162.47 Ang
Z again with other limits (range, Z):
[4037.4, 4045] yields 4044.37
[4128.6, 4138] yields 4137.63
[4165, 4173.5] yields 4170.14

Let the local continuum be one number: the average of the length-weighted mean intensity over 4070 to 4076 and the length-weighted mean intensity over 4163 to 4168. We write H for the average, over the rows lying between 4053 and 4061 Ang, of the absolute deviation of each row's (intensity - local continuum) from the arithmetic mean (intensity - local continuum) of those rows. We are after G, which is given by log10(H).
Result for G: -1.8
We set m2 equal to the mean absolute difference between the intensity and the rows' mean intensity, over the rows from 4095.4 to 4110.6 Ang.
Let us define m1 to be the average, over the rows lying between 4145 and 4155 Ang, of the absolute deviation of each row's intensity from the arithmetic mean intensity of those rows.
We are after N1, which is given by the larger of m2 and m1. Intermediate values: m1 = 0.06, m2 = 0.14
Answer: 0.14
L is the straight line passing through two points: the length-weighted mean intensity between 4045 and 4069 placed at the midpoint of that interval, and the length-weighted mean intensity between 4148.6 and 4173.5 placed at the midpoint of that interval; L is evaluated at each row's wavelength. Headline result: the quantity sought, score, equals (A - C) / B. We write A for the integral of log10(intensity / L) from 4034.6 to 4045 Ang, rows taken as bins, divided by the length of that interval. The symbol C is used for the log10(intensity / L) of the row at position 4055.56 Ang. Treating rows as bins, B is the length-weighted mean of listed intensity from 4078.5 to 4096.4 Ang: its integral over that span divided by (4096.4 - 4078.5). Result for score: -0.006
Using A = -0.017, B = 2.8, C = 0.000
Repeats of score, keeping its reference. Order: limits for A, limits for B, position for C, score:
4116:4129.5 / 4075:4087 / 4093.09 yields -0.009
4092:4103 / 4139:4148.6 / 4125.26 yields 0.032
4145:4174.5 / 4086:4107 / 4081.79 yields -0.019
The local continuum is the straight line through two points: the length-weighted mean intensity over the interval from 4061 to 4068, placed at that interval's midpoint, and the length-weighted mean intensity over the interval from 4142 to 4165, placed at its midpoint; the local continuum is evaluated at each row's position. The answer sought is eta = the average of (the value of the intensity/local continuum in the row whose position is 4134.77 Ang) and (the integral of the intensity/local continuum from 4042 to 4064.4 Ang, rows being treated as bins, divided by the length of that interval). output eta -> 1.025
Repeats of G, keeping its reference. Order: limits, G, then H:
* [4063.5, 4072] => -1.6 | 0.024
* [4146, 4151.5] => -1.2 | 0.064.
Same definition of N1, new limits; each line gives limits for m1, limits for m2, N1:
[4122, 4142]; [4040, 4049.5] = 0.18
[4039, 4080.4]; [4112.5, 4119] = 0.06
